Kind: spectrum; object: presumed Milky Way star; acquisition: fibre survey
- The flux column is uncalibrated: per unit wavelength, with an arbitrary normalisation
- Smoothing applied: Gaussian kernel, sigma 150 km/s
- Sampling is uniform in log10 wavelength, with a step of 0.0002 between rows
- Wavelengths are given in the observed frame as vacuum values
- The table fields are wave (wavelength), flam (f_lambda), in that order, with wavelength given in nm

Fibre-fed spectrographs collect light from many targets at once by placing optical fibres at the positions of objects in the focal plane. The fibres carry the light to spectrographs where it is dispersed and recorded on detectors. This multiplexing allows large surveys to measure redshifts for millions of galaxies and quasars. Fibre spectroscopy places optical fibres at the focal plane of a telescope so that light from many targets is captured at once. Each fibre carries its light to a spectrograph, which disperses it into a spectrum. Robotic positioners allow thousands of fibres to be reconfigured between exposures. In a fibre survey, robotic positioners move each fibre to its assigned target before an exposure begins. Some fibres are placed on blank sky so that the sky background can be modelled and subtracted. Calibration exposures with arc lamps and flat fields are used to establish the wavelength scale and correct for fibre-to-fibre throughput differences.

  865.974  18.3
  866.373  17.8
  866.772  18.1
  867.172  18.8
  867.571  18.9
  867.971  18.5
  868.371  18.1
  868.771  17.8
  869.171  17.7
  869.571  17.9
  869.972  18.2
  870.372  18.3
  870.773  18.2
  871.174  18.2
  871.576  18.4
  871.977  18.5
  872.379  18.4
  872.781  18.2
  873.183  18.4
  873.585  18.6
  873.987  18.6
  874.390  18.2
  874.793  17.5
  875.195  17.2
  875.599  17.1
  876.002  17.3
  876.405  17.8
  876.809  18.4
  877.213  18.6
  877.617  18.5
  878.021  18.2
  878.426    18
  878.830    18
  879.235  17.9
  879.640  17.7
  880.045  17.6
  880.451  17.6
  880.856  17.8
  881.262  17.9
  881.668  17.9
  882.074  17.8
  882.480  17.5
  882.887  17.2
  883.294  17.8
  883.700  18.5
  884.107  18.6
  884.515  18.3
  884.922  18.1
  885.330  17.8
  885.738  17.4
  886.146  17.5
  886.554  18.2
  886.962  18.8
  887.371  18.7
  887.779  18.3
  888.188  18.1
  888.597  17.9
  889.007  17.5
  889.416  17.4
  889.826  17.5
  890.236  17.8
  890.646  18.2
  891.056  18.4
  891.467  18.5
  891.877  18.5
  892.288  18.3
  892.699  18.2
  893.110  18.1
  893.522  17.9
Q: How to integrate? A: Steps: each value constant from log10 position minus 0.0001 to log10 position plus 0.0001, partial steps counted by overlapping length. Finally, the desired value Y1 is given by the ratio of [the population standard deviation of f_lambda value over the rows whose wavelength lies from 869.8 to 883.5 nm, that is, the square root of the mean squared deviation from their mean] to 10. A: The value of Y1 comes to 0.0428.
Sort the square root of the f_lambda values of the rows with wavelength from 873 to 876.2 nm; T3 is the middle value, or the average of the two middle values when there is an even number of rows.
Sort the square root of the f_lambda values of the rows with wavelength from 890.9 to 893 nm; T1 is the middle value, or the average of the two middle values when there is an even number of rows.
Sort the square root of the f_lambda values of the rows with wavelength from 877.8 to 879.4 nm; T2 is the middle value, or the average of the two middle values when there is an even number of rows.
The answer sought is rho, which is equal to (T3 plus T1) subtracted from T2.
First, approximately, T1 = 4.29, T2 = 4.24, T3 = 4.22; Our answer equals -4.27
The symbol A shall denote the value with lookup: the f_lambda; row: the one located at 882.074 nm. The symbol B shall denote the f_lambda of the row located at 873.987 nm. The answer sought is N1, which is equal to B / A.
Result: 1.04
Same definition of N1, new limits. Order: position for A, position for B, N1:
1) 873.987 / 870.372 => 0.98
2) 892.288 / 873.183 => 1.01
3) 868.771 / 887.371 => 1.05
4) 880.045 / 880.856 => 1.01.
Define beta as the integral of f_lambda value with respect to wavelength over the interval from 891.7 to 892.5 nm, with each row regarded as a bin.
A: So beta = 15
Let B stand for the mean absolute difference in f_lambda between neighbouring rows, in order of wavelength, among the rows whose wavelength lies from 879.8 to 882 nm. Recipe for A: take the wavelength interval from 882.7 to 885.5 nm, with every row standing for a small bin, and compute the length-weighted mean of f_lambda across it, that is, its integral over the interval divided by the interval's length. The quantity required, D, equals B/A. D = 0.004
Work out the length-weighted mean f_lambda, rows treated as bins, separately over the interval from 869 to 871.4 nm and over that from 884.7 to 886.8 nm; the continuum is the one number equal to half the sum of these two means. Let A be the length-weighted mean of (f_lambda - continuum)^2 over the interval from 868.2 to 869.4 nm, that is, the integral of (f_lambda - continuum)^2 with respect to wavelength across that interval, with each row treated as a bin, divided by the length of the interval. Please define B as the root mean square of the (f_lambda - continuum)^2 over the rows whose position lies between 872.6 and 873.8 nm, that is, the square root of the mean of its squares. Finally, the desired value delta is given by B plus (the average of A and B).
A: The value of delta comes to 0.41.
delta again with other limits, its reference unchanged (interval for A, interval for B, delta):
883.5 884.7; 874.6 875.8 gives 0.97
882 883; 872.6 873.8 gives 0.53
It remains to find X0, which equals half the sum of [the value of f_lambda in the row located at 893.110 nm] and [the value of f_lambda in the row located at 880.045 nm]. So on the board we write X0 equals 17.85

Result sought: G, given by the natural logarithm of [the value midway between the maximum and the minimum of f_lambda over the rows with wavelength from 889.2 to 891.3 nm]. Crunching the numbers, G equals 2.88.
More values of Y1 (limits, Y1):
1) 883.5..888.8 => 0.0418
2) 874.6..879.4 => 0.0488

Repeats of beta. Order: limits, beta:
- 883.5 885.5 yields 37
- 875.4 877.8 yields 43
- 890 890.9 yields 16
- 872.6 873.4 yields 15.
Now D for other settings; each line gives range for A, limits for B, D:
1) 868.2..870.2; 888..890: 0.011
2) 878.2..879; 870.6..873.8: 0.008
